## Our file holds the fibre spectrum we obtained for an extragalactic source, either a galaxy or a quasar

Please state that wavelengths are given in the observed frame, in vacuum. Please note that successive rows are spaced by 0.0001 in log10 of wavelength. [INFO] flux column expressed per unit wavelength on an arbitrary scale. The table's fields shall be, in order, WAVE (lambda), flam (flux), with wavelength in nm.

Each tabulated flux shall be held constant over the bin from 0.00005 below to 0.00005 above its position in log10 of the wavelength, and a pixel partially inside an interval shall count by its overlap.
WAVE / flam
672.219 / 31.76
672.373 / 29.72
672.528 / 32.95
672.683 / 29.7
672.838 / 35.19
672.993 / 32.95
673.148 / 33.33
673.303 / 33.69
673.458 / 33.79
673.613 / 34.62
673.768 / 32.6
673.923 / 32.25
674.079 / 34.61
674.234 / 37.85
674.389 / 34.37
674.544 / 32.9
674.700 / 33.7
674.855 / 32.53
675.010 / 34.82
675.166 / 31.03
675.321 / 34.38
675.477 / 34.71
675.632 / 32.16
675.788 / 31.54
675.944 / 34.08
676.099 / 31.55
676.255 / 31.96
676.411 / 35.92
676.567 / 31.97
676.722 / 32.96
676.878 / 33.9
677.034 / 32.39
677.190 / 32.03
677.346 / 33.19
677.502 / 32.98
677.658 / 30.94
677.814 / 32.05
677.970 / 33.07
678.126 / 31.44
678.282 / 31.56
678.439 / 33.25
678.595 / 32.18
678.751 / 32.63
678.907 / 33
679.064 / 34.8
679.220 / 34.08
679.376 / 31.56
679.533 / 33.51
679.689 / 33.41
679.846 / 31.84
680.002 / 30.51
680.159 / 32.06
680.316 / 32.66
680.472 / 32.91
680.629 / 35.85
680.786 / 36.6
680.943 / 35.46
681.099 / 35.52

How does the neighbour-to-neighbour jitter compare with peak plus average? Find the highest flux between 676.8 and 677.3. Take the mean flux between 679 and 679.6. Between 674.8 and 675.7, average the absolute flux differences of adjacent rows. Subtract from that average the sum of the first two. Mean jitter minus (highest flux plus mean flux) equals -64.9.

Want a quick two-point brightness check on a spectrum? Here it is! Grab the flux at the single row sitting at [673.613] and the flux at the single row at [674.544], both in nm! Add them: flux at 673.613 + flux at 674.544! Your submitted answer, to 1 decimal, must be 67.5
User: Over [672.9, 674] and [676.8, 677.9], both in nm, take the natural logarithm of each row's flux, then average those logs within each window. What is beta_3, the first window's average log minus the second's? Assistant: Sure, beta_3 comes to 0.03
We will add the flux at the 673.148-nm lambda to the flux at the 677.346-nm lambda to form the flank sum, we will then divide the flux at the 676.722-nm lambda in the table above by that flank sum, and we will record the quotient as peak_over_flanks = 0.50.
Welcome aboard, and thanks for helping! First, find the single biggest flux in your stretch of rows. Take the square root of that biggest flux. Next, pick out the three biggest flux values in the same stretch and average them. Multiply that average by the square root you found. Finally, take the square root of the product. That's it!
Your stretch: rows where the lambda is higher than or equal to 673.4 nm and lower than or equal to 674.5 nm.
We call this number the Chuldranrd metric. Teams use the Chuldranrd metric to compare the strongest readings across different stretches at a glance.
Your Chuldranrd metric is 14.8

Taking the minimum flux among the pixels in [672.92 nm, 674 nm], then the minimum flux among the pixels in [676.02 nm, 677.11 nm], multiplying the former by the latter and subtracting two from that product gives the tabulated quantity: 1015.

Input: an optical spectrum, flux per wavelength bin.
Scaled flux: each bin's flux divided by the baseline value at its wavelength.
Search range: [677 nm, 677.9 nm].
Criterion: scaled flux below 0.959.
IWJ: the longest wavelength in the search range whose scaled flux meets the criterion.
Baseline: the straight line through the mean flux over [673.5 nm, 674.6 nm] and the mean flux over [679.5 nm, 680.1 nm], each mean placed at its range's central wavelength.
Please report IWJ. 677.658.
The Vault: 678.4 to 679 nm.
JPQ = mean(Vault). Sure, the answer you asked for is 32.8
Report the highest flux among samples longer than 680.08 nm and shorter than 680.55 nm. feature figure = 32.91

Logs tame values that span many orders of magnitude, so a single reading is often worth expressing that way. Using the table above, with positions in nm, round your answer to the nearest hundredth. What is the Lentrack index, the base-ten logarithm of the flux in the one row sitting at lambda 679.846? 1.50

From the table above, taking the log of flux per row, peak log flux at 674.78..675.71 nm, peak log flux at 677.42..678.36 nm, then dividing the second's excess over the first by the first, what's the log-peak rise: -0.015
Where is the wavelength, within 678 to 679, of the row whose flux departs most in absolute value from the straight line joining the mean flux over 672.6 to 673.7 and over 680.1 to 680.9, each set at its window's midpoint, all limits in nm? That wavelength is 678.126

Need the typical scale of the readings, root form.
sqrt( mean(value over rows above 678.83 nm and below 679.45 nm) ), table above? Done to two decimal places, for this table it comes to 5.78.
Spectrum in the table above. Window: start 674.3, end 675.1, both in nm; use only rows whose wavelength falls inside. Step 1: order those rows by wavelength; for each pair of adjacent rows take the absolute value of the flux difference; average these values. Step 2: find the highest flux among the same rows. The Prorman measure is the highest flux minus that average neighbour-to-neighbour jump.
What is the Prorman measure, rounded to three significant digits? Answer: 33.4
